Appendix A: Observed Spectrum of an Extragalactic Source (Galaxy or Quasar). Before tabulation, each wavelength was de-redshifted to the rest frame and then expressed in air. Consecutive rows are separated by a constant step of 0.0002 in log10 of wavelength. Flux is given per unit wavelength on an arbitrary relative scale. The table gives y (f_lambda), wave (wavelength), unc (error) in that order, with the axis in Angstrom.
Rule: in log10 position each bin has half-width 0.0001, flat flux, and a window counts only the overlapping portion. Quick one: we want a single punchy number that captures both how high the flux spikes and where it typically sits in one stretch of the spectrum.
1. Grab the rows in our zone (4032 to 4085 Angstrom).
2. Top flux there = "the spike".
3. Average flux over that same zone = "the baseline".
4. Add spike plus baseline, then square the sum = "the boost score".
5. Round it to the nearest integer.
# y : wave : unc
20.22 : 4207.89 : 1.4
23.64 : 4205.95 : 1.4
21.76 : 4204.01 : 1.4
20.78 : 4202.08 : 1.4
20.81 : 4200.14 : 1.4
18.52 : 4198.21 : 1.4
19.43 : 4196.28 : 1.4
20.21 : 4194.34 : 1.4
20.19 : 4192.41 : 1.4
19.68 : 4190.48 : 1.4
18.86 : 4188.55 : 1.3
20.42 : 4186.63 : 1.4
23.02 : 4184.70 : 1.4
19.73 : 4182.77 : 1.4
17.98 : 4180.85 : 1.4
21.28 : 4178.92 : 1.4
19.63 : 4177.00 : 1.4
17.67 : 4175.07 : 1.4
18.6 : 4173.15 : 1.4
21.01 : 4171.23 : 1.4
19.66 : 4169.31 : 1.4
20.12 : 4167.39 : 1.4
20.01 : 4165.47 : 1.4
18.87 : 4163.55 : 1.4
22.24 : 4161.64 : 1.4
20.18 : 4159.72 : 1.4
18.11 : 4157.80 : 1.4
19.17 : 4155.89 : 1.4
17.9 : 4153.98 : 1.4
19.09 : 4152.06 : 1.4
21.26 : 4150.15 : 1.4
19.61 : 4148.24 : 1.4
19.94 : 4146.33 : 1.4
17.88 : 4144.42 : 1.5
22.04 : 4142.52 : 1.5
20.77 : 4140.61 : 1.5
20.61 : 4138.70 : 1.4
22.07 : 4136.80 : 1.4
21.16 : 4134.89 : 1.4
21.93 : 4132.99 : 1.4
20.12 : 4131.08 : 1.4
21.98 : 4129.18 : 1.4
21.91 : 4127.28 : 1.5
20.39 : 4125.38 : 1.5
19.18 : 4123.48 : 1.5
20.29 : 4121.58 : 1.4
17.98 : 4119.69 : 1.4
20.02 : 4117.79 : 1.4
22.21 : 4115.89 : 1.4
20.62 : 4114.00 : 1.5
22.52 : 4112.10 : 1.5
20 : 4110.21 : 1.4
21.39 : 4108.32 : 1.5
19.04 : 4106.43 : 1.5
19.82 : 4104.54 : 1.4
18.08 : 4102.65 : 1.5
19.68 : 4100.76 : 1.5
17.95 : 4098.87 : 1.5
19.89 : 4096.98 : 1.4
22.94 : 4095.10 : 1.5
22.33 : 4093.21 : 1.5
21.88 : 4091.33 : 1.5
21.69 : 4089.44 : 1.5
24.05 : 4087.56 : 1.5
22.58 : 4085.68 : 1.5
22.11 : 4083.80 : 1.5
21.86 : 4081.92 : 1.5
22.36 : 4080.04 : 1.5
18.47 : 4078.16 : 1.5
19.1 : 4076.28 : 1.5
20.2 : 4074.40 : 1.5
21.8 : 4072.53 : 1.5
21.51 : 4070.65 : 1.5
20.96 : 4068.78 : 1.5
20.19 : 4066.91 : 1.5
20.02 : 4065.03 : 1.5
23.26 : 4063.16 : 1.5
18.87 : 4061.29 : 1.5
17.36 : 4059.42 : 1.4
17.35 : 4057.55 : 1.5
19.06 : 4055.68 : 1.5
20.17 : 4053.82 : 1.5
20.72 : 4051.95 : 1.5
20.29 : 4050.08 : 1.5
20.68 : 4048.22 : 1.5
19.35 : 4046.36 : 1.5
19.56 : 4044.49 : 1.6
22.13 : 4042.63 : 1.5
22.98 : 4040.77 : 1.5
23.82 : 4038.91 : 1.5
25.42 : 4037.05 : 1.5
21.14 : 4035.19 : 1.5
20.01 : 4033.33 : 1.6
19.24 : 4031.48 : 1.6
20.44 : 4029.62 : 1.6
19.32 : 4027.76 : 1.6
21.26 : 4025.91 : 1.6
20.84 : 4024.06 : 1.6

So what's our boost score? 2131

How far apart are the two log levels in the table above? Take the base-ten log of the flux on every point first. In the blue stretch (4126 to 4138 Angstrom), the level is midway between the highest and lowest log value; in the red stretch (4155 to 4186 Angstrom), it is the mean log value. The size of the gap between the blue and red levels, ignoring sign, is 0.028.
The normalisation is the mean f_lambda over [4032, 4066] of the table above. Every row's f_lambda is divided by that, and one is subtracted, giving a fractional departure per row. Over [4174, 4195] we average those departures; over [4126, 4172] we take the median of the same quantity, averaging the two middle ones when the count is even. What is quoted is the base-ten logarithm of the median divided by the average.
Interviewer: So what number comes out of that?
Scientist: -0.2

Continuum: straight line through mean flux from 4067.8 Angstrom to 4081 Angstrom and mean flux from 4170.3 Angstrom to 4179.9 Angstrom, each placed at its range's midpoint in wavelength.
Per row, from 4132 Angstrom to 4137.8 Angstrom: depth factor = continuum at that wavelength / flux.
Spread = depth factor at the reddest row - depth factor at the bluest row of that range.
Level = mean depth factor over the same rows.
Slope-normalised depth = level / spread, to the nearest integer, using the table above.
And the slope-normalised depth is -123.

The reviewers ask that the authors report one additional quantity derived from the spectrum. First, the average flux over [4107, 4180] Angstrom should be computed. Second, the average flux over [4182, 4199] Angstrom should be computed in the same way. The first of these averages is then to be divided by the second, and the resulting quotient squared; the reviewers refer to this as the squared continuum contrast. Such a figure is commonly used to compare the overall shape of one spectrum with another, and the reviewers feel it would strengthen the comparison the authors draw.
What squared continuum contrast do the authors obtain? 1.02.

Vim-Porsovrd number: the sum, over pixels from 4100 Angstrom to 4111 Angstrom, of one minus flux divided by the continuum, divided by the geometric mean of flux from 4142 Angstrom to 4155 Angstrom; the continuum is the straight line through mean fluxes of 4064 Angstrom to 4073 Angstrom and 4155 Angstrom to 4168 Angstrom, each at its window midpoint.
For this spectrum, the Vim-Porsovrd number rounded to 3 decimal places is 0.012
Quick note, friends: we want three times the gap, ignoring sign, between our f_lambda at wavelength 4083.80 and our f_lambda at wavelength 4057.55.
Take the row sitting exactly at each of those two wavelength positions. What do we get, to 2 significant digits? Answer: 14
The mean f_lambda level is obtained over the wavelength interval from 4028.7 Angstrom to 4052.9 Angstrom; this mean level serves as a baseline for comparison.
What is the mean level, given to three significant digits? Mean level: 21.2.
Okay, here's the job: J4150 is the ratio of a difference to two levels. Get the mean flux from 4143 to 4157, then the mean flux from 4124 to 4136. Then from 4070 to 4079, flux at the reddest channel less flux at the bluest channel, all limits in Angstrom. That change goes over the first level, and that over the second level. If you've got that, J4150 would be -0.0074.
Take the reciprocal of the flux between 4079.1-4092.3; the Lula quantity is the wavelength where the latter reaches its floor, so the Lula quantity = 4087.56 Angstrom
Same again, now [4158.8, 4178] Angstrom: 4161.64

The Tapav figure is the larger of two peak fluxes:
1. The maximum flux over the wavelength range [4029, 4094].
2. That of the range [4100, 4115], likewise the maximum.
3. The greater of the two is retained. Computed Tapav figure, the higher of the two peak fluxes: 25.4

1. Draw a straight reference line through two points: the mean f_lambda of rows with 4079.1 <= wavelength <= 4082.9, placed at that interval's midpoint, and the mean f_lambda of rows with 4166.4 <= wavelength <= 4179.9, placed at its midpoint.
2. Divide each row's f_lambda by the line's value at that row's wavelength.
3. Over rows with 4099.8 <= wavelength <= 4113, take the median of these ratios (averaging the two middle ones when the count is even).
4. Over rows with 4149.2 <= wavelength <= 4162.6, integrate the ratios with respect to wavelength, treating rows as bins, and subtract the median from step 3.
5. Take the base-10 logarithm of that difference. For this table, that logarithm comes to 1.09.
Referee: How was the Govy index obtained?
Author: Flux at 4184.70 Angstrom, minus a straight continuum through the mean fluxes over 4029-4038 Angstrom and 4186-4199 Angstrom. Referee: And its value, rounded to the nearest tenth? 3.3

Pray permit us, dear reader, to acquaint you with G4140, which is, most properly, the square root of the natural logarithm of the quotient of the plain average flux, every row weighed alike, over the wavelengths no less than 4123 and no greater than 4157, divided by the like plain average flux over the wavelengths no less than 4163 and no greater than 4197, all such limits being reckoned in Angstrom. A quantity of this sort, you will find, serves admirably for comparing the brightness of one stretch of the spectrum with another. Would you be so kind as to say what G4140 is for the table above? 0.17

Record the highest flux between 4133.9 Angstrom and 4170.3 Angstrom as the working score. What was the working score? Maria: 22.24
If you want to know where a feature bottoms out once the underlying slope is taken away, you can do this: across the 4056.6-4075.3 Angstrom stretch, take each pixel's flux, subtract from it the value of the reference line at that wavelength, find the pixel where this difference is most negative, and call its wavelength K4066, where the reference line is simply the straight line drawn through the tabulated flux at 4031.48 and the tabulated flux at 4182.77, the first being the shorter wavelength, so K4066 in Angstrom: 4057.55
